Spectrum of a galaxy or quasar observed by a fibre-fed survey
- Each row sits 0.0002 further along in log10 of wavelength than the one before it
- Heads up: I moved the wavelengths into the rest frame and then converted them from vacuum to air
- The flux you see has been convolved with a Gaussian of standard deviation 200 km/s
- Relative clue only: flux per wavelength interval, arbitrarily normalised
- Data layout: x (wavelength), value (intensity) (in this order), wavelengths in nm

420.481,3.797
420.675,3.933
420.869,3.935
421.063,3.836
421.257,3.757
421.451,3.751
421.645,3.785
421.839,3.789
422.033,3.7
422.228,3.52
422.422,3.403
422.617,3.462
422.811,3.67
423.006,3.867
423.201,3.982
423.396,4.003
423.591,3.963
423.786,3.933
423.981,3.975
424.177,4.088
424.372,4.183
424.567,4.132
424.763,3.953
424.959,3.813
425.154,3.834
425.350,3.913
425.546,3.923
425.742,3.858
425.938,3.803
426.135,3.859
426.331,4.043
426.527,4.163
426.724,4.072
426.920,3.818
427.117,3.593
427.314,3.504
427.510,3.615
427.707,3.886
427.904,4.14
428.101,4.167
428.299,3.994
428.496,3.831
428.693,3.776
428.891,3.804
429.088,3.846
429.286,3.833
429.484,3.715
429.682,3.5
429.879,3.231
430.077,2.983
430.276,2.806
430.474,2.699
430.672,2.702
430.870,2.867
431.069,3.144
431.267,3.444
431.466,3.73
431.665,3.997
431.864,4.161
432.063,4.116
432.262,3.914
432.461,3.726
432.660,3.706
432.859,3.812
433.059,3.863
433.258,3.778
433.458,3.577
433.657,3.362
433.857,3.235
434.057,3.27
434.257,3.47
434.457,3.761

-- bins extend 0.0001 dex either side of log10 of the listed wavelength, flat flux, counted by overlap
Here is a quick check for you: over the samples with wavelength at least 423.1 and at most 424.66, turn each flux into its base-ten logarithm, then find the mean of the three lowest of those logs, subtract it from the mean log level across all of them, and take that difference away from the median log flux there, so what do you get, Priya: 0.593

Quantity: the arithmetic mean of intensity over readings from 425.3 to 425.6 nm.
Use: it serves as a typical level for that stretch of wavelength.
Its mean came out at 3.92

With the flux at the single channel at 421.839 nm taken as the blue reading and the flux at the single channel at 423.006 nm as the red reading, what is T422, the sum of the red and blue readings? 7.66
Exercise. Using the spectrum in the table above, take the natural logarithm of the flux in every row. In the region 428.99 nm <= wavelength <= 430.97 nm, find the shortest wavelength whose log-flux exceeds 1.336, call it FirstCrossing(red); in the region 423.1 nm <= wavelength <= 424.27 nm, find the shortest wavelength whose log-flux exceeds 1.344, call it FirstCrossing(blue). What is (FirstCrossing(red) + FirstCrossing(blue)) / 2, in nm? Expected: 426.14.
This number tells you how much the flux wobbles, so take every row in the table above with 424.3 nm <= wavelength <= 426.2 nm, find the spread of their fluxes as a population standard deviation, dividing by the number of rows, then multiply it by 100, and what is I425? 12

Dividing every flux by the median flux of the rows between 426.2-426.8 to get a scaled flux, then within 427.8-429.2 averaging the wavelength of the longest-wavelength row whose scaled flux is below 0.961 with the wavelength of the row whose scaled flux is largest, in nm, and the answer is 428.59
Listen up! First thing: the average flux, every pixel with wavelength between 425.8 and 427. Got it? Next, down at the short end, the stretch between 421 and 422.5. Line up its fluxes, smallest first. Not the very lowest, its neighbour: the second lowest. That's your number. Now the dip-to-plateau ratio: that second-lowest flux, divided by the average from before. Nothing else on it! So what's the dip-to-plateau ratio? 0.89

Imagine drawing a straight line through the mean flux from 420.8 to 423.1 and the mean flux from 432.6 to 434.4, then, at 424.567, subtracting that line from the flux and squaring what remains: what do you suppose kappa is 0.21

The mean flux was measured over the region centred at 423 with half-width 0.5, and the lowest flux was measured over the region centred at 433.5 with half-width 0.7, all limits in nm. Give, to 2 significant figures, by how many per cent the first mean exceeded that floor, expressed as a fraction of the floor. 17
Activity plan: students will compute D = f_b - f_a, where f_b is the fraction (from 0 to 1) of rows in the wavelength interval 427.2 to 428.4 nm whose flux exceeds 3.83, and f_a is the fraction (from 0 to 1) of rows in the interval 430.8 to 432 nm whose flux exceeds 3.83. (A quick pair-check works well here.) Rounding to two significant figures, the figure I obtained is 0.33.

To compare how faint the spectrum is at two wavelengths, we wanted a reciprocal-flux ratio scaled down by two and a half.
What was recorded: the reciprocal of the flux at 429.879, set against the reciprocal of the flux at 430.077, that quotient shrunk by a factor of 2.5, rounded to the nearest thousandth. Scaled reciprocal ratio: 0.369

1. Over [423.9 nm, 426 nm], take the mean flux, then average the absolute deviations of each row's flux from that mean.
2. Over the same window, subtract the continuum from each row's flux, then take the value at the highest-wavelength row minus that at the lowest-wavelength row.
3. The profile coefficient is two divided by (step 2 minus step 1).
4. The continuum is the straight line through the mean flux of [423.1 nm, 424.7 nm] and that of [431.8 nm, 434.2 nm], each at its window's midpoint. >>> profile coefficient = -10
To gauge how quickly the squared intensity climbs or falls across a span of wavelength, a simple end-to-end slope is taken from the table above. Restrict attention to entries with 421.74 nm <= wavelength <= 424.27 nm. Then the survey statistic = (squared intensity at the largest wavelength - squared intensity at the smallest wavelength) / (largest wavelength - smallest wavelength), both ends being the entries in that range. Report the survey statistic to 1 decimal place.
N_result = 1.0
